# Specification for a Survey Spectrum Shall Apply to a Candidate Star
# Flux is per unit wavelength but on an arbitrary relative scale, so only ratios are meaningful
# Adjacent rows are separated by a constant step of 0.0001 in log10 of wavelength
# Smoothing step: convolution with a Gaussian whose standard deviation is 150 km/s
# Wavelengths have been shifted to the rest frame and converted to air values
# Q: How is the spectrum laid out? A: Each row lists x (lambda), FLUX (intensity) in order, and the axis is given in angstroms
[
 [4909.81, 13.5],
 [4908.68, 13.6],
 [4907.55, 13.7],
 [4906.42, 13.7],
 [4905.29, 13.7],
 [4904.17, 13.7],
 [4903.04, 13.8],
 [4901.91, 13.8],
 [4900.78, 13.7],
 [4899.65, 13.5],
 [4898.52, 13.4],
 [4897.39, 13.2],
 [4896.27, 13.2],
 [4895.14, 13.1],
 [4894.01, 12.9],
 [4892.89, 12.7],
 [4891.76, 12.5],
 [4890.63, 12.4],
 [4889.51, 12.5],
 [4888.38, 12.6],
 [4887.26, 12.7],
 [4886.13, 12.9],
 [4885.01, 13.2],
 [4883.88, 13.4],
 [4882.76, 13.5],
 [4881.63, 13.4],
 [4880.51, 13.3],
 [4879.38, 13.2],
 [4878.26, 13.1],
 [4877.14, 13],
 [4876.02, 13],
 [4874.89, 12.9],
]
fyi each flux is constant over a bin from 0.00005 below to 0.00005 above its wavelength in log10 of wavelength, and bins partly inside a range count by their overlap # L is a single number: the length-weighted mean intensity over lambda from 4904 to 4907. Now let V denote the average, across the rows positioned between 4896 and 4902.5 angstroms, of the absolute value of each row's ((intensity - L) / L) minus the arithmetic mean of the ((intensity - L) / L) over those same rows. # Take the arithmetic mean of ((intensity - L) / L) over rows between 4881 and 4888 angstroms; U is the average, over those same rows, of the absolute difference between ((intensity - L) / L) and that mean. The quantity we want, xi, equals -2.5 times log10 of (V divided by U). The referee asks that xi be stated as 0.27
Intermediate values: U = 0.0186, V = 0.015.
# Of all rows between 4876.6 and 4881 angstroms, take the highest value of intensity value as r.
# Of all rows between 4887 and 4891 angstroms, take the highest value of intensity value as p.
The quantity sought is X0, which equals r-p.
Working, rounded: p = 12.7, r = 13.3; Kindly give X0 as 0.60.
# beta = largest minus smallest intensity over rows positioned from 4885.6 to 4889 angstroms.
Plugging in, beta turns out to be 0.3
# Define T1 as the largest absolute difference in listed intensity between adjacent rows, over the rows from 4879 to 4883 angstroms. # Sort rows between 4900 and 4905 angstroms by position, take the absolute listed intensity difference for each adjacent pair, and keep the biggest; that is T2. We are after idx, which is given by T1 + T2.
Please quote 0.20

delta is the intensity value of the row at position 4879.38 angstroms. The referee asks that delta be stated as 13.2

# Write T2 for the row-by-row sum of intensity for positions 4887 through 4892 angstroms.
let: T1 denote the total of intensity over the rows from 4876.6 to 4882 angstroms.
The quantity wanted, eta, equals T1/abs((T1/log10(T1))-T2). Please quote 2.5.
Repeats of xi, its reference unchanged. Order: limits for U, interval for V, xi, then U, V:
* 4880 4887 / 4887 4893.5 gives 0.48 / 0.0113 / 0.007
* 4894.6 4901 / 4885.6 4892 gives 0.35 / 0.0133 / 0.010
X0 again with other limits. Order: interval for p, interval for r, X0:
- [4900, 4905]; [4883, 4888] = -0.40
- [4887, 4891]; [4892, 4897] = 0.50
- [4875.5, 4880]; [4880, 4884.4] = 0.30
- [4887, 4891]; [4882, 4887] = 0.80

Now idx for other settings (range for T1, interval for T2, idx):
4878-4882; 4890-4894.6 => 0.30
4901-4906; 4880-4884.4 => 0.20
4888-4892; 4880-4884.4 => 0.20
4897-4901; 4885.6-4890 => 0.40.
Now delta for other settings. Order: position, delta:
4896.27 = 13.2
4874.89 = 12.9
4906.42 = 13.7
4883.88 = 13.4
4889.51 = 12.5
